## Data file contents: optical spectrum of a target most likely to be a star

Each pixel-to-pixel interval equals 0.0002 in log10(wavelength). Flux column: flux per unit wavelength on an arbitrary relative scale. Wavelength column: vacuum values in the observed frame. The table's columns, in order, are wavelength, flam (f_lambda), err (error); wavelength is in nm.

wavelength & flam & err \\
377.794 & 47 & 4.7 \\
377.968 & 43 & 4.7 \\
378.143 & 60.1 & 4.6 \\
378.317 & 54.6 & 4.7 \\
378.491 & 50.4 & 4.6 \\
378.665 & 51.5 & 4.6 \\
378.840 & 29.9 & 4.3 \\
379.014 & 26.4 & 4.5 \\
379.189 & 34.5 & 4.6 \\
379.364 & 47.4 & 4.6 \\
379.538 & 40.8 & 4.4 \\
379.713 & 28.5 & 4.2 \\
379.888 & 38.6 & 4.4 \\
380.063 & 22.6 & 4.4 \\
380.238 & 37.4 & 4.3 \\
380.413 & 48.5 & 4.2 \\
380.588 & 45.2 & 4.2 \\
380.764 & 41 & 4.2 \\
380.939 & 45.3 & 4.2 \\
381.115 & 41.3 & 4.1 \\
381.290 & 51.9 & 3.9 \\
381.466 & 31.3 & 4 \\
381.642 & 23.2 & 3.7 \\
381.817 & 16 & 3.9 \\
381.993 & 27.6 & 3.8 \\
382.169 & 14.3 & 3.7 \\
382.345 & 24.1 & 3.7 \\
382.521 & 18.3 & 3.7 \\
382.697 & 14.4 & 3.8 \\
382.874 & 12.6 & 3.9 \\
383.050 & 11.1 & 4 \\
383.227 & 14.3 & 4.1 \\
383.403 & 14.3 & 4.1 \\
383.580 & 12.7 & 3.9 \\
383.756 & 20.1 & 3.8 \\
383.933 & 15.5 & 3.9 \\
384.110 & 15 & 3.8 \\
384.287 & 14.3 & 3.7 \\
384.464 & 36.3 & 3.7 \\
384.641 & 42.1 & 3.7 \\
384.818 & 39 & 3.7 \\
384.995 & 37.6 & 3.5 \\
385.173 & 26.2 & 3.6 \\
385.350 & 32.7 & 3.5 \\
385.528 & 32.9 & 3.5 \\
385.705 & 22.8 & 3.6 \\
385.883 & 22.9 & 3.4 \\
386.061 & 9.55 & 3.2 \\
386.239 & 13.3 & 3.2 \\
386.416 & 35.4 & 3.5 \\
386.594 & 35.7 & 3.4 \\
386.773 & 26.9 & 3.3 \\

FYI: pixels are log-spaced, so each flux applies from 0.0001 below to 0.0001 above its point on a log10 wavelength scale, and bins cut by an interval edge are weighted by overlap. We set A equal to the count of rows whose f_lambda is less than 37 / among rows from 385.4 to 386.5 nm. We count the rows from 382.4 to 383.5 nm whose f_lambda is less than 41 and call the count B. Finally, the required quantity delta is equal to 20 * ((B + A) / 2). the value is 120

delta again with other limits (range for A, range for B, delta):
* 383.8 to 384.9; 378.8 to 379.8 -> 90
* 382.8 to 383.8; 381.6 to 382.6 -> 120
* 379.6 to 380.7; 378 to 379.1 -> 40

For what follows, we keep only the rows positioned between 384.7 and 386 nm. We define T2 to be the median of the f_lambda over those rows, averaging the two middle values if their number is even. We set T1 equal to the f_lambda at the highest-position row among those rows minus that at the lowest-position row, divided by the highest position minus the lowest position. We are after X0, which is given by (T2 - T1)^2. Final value 2287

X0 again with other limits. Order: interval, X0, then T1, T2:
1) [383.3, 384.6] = 33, 21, 15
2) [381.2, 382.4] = 2545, -26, 24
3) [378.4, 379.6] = 2497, -9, 41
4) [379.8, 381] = 1199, 6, 41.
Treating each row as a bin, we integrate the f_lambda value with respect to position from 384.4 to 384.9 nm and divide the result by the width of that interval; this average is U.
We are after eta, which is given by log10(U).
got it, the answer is 1.59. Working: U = 39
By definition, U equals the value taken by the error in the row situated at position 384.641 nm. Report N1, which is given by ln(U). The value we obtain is 1.31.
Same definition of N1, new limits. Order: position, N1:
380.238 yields 1.46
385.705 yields 1.28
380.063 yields 1.48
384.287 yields 1.31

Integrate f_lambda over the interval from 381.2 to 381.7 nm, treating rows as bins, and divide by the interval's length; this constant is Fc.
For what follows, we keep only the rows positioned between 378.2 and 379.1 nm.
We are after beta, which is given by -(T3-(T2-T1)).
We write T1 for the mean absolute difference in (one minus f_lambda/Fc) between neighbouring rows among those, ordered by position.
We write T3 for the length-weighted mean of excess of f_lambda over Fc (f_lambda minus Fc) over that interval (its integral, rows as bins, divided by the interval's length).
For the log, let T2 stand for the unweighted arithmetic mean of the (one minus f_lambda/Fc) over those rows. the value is -7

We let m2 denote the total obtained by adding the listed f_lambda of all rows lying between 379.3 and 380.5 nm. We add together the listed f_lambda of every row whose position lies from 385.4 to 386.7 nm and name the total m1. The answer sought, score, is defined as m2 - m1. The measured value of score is 91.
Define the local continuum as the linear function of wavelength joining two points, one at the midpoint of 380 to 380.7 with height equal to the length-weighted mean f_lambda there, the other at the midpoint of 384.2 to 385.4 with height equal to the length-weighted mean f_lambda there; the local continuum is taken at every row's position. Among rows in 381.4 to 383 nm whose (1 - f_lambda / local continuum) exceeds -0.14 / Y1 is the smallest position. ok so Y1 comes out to 381.466 nm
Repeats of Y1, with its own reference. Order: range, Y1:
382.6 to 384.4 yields 382.697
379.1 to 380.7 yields 379.189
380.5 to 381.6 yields 380.764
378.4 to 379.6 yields 378.840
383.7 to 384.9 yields 383.756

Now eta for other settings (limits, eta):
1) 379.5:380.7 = 1.57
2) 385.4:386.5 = 1.36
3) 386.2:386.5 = 1.42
